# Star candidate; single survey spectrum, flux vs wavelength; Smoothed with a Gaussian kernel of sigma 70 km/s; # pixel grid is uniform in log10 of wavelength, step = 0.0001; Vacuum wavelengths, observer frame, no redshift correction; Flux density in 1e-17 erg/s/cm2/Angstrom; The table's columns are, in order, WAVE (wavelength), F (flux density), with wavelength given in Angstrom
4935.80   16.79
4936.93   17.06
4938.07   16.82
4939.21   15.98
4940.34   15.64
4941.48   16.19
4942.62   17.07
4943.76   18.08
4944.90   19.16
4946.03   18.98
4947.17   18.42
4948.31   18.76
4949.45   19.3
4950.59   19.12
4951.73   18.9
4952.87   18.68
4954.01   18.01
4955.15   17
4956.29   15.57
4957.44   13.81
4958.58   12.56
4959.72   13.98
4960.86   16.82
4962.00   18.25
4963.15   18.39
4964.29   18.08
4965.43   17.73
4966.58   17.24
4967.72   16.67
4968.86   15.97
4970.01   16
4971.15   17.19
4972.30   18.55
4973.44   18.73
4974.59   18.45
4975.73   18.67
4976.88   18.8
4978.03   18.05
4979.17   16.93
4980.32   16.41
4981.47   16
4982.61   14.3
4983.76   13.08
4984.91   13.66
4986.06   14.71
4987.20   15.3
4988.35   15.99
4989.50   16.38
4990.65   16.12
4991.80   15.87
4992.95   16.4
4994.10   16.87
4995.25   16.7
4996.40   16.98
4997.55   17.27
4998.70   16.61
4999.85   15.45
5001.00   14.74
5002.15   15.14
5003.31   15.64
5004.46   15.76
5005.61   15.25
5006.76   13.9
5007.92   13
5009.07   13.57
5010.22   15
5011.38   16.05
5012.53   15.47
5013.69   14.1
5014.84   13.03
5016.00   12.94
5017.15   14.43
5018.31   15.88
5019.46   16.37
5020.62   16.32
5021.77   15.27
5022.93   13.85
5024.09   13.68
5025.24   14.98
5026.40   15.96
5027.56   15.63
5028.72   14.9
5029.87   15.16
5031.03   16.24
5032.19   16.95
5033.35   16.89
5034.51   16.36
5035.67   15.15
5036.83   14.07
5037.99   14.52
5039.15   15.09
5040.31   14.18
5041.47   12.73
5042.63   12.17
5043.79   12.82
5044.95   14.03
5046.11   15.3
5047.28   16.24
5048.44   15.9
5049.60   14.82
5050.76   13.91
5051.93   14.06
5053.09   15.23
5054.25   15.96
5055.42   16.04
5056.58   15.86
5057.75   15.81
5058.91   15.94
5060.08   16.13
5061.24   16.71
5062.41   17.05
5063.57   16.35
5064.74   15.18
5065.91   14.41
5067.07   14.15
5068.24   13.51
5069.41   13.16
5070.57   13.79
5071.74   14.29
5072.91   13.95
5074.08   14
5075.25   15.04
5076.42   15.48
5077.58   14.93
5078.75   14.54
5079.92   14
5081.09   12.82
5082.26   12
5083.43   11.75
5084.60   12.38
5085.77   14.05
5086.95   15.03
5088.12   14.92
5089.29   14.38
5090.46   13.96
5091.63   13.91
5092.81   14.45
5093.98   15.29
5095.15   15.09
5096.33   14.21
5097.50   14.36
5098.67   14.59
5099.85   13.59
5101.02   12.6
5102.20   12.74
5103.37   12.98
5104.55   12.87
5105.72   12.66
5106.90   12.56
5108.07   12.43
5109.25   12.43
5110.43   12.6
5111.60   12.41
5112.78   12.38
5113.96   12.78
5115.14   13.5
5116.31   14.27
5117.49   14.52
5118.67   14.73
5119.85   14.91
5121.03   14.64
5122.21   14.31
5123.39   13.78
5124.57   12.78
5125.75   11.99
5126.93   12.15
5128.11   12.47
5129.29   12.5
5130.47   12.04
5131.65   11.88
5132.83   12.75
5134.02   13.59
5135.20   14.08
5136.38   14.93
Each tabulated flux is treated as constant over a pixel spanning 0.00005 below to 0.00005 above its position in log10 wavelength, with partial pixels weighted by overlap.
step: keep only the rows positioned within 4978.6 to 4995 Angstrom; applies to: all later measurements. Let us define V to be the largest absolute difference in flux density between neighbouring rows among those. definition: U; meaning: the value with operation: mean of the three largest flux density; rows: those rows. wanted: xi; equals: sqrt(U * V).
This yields 5.3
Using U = 16.7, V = 1.7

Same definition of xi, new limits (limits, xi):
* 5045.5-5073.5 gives 4.4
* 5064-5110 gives 5.1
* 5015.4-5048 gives 5.0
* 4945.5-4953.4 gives 3.3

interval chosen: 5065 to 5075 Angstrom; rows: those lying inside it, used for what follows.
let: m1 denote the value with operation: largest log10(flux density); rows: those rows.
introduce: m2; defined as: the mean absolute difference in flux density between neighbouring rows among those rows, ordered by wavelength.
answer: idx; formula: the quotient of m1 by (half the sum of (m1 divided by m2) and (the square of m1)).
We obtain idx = 0.54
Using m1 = 1.16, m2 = 0.40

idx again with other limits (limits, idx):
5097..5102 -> 0.80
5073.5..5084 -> 0.73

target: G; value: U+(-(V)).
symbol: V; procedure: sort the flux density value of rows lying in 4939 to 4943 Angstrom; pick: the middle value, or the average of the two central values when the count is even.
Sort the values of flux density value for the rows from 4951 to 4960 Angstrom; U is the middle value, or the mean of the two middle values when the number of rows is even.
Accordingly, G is 0.2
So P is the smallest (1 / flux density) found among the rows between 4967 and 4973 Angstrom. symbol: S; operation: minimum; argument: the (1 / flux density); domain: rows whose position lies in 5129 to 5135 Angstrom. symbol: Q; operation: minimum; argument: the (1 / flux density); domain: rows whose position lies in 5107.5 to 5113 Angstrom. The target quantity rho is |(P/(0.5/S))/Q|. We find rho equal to 0.100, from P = 0.0539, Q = 0.079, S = 0.074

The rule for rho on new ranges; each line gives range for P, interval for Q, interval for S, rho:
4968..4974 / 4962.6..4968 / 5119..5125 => 0.132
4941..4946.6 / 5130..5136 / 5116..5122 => 0.099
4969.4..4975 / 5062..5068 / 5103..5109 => 0.140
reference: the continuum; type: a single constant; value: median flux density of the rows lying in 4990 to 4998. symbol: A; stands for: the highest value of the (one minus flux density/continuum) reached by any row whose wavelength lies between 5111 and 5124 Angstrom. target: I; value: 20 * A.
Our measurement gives 5.17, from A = 0.26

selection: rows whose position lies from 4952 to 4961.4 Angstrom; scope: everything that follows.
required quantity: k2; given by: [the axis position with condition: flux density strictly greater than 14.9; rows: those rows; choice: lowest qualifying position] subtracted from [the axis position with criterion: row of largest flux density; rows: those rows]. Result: 0.0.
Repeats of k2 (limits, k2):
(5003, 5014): 8.1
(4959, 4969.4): 2.3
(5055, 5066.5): 7.0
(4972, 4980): 4.6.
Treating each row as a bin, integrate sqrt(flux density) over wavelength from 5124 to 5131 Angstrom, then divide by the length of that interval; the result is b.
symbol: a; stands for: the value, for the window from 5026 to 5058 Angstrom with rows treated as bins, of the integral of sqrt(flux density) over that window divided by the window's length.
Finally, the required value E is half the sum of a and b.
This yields 3.69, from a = 3.88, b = 3.5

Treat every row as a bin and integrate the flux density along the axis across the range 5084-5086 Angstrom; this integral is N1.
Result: 26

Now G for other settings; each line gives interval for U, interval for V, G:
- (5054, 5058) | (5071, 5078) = 1.3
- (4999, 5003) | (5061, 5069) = 0.0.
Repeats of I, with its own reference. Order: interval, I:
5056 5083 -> 5.63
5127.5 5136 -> 5.77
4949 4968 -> 4.96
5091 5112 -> 5.14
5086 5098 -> 3.34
